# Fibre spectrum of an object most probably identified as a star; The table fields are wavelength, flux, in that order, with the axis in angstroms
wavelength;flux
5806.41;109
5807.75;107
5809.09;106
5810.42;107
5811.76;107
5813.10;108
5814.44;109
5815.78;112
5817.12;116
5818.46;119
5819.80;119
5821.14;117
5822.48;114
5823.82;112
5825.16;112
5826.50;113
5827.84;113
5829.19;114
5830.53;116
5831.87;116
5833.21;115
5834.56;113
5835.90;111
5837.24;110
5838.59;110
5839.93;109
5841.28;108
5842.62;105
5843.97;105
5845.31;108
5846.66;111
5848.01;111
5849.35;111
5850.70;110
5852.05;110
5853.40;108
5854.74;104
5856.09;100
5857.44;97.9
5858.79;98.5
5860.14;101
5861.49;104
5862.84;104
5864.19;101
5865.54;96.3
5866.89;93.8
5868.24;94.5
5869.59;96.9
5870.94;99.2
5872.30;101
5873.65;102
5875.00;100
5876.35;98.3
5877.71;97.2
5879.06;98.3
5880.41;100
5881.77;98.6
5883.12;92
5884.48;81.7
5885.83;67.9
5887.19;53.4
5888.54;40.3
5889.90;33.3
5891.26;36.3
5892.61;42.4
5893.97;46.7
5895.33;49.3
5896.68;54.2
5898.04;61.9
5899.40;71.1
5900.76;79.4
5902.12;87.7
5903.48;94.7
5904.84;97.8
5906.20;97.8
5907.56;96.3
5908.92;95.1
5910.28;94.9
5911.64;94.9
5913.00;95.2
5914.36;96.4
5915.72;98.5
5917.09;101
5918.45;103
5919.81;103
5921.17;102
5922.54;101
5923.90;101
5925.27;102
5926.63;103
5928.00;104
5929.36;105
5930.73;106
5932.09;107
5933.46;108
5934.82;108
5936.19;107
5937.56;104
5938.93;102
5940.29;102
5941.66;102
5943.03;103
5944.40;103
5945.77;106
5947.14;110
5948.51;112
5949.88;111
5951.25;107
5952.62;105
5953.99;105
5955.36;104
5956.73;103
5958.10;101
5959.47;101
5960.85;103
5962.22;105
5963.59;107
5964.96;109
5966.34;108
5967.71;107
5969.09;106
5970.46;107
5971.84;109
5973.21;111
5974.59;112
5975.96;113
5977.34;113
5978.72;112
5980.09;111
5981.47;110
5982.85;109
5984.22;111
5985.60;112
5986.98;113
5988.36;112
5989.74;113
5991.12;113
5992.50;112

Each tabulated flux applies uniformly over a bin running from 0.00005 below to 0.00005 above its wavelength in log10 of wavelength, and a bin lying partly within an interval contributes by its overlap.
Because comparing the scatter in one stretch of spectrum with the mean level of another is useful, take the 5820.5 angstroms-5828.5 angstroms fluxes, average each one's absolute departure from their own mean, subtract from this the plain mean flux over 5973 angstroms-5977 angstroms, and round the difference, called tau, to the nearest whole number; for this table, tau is -111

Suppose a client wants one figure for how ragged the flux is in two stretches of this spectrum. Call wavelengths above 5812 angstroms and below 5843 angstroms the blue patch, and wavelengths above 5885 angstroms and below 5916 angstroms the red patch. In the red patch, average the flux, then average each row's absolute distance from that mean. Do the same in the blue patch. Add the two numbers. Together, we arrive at 24.6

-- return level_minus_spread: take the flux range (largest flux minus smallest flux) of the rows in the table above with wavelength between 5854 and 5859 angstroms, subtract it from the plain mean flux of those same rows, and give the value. 94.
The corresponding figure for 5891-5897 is 28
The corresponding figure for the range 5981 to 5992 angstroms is 108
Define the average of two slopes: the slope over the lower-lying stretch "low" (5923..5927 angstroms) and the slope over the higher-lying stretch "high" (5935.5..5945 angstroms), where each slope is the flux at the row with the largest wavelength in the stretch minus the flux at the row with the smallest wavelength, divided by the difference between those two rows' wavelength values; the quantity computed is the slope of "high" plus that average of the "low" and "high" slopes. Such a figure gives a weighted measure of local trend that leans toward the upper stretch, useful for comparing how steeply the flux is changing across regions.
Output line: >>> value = -0.4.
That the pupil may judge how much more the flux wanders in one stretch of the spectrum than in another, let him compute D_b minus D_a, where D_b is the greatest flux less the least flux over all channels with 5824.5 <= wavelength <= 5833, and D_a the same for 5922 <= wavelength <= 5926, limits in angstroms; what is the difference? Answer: 3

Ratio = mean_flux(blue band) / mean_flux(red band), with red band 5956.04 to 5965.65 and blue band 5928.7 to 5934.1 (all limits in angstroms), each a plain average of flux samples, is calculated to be 1.02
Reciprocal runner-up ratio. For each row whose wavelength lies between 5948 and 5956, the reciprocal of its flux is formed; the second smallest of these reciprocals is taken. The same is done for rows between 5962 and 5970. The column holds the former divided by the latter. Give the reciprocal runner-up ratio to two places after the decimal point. 0.97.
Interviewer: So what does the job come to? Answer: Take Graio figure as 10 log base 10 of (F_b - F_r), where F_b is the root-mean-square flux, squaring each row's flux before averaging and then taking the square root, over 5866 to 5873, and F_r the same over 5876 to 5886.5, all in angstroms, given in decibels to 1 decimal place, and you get 6.8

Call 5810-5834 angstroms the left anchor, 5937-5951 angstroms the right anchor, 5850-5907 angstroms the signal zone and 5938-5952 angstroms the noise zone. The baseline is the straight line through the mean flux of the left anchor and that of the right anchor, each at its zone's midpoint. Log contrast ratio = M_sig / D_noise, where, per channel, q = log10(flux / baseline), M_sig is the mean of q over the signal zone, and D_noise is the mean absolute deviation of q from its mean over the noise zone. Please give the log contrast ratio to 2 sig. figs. -8.6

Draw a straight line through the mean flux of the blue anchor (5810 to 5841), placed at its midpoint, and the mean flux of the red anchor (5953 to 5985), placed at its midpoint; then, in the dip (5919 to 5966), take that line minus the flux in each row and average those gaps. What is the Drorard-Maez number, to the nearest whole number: 4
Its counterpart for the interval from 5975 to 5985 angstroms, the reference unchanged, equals -4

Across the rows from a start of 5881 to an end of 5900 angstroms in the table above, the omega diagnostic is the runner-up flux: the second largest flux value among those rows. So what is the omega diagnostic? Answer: 92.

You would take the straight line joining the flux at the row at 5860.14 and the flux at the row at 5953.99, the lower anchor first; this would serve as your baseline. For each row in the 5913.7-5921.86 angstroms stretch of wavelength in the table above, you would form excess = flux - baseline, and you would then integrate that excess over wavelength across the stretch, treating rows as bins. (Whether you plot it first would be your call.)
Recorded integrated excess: -23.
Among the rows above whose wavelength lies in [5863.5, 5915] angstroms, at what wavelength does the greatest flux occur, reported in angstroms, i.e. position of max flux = 5873.65 angstroms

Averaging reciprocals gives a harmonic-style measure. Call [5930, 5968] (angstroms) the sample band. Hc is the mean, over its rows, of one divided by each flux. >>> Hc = 0.0095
